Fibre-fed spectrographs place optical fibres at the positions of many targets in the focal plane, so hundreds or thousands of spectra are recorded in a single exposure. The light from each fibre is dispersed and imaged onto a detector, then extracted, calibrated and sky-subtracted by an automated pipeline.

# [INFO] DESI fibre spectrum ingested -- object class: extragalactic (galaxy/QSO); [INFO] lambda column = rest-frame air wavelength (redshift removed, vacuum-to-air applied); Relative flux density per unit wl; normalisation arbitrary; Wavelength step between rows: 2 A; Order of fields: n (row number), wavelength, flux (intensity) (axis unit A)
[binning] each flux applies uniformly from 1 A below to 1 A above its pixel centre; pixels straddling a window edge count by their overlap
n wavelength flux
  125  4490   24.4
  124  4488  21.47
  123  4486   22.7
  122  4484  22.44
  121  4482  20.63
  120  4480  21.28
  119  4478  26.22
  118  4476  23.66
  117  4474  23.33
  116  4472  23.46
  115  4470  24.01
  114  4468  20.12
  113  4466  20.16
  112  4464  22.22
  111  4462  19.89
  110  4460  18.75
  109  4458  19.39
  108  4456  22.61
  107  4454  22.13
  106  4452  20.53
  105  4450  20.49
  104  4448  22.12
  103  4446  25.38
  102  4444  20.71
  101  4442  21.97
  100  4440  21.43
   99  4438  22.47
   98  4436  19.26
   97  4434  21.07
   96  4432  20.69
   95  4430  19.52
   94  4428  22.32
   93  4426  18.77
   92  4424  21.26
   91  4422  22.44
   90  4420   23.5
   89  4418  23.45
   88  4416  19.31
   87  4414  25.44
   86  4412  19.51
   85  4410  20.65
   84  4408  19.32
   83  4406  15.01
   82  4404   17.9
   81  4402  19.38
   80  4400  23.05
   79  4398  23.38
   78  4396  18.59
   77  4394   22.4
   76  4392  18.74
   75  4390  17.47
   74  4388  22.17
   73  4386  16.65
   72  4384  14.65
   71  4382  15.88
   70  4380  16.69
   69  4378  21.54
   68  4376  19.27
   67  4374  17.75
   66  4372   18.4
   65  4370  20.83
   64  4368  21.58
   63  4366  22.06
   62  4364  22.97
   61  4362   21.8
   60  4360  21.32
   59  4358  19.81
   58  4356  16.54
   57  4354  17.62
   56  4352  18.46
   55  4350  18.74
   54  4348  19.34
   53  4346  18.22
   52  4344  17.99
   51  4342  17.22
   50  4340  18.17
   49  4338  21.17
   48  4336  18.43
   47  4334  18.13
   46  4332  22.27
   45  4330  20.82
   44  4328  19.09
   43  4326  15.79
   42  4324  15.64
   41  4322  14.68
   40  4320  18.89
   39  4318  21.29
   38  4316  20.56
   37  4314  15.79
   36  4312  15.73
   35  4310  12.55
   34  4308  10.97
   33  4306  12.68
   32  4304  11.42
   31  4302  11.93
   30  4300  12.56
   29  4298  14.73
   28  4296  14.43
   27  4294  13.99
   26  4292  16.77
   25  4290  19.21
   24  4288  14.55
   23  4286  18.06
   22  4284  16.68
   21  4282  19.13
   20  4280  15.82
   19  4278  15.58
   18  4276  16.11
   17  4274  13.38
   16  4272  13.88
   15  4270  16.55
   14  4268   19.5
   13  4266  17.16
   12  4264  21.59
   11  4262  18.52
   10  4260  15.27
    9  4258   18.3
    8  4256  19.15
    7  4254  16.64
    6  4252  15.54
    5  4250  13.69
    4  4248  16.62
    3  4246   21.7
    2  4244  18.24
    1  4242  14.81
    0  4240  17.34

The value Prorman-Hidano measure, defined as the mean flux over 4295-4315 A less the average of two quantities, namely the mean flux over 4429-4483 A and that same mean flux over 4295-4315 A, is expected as -4.17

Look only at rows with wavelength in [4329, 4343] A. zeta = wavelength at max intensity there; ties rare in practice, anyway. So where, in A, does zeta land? 4332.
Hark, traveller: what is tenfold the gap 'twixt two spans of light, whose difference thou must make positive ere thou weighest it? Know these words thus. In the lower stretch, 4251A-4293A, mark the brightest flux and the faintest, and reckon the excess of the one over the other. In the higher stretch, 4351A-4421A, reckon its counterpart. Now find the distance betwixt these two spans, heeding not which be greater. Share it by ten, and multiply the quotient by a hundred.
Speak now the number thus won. 26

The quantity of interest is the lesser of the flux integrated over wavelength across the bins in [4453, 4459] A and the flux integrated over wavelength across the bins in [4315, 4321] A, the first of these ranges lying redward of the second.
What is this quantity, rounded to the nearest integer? 121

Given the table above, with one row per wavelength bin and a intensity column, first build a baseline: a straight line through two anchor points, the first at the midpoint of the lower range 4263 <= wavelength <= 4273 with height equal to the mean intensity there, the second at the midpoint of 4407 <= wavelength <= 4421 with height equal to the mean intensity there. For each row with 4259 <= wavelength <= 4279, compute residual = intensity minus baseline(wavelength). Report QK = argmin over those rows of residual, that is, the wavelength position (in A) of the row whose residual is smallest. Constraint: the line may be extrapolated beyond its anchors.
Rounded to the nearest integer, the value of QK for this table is 4274 A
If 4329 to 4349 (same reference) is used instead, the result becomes 4342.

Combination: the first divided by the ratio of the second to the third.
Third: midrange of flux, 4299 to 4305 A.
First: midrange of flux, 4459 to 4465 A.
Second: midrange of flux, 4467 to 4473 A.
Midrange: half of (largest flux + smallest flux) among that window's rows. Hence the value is 11.1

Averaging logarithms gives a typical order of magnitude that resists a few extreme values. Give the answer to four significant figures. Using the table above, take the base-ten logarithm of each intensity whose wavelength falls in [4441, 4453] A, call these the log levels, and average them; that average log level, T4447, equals 1.339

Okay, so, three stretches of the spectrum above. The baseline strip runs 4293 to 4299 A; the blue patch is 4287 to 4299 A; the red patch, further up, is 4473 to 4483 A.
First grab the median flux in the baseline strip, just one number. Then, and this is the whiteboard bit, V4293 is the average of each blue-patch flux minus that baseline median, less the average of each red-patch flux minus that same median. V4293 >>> -7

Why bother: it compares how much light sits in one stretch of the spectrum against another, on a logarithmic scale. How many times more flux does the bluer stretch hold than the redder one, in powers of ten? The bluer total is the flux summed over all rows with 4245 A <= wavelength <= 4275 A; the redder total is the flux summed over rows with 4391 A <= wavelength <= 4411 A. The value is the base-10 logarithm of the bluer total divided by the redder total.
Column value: 0.1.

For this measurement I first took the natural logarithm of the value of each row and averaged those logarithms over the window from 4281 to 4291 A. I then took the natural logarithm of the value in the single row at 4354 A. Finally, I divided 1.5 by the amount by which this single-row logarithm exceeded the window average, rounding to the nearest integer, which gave 142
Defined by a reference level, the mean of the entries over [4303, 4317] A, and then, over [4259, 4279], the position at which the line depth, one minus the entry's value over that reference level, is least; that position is 4264 A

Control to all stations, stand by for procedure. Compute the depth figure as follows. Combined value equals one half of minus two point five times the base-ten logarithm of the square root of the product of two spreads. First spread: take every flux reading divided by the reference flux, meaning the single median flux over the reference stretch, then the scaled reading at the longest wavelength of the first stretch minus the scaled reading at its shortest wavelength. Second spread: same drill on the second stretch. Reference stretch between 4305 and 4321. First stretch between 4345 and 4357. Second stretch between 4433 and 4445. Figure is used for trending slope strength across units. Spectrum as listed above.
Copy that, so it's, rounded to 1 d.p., 1.6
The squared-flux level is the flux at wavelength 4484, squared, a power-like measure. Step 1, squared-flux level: 504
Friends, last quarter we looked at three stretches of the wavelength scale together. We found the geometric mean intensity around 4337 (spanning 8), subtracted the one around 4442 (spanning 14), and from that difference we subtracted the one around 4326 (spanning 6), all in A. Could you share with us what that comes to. -19.7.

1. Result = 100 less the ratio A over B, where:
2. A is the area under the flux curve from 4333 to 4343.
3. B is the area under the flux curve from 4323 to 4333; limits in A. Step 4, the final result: 99.0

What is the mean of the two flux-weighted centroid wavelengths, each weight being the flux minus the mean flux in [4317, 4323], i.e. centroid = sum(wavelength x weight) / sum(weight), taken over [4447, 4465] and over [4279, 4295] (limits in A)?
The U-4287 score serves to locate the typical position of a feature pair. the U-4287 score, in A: 4372.0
